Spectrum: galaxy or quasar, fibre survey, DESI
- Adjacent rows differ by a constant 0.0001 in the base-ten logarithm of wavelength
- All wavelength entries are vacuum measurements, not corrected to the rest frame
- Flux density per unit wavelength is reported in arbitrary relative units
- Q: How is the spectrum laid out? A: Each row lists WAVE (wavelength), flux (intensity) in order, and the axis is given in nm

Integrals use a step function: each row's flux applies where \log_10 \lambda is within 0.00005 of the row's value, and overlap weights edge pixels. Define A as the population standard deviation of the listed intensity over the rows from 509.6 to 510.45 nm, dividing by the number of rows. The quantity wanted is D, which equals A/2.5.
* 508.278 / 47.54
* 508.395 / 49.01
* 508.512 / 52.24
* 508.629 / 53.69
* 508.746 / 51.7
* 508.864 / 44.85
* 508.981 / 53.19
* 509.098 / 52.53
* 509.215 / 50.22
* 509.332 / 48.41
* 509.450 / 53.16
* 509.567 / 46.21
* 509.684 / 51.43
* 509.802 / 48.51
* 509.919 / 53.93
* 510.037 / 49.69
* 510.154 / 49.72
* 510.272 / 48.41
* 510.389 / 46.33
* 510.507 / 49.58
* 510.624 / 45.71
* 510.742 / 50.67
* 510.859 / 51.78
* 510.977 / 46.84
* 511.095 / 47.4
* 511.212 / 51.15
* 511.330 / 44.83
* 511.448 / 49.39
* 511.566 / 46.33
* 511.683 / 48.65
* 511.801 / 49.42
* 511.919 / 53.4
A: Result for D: 0.90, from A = 2.25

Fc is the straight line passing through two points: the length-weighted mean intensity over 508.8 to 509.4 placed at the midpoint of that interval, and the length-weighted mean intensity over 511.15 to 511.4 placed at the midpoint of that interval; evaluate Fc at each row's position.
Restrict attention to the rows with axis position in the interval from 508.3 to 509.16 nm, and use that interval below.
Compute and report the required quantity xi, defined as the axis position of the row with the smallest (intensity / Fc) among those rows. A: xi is 508.864 nm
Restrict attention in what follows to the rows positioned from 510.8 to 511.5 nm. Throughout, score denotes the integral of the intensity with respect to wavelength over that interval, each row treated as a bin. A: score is 34.0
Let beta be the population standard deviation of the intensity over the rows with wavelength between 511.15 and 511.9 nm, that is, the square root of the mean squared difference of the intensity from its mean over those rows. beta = 2.1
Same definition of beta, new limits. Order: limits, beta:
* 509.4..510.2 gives 2.5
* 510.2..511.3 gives 2.1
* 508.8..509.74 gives 3.0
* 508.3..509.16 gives 2.9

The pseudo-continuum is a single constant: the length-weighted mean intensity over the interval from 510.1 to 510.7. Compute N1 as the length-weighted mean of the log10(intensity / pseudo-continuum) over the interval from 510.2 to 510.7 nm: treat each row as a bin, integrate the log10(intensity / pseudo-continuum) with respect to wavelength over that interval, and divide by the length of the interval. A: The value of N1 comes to -0.003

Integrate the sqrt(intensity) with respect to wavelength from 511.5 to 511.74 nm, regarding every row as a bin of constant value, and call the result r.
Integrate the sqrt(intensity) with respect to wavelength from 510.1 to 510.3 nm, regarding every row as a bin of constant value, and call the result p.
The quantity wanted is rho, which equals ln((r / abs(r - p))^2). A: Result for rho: 3.7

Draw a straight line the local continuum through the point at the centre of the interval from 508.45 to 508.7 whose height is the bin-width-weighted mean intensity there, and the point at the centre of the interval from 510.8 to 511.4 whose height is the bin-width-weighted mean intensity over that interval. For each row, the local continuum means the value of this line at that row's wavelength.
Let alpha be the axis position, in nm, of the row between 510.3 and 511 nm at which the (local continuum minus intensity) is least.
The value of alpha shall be 510.859 nm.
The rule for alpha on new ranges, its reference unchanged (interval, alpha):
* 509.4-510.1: 509.919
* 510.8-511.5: 510.859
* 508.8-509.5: 509.450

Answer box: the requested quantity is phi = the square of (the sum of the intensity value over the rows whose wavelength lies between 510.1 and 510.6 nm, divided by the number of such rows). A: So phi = 2353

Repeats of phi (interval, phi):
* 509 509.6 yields 2511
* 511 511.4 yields 2284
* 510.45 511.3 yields 2403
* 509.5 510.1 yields 2495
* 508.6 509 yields 2586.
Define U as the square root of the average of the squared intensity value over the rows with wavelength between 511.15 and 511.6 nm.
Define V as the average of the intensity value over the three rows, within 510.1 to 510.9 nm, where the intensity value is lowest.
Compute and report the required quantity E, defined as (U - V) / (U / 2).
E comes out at 0.05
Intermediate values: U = 48.0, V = 46.8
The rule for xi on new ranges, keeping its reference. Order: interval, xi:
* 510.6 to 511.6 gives 511.330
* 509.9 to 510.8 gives 510.624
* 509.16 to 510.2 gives 509.567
